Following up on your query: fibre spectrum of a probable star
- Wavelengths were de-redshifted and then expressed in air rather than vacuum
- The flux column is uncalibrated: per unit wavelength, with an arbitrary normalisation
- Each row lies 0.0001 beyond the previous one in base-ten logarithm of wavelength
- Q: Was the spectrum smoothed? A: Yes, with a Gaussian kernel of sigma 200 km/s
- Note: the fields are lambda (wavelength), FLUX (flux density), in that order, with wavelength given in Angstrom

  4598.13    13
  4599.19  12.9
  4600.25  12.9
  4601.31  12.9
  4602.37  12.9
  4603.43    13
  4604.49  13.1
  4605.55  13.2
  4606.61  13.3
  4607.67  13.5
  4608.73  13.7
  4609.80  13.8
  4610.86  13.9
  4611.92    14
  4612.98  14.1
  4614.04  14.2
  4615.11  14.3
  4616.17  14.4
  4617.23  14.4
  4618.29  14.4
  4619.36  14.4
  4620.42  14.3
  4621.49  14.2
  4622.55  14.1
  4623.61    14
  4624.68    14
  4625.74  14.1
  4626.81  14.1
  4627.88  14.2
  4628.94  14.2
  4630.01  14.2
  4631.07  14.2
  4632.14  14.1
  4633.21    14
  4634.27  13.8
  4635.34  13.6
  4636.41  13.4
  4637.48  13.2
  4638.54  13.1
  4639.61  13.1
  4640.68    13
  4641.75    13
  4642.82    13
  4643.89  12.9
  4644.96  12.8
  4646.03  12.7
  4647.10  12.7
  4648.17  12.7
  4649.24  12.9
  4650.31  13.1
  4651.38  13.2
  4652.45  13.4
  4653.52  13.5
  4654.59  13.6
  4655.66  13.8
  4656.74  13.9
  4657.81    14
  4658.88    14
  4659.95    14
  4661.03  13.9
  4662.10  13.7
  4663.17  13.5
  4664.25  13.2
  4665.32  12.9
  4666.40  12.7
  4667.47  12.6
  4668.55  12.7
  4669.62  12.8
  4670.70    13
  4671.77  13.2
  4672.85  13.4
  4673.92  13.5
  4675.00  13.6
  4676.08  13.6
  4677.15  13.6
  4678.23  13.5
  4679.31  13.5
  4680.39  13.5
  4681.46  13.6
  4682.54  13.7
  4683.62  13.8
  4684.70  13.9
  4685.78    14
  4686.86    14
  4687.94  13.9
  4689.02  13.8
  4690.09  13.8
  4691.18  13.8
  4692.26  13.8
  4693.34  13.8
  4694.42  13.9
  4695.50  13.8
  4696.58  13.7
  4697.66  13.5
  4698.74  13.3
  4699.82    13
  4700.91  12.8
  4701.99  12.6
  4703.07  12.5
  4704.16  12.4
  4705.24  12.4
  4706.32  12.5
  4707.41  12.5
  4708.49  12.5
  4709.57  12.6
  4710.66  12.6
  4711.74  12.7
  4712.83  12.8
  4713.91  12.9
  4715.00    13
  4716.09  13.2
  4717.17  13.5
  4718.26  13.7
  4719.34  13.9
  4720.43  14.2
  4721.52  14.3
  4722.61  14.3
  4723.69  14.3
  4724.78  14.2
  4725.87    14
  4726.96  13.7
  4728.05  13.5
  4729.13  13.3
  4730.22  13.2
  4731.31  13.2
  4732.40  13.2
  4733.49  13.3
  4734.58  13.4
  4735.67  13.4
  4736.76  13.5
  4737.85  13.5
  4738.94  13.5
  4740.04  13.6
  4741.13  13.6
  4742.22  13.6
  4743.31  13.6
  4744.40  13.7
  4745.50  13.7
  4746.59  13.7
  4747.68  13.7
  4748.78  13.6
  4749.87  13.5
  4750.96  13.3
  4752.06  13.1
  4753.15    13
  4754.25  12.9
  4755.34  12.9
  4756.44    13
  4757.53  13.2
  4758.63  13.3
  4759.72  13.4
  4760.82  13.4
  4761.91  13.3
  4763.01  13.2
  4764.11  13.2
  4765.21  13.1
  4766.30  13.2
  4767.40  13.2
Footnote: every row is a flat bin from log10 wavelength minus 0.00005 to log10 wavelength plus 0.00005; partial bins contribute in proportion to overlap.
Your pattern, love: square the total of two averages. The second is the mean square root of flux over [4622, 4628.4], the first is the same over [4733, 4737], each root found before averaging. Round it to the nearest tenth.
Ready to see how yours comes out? 55.0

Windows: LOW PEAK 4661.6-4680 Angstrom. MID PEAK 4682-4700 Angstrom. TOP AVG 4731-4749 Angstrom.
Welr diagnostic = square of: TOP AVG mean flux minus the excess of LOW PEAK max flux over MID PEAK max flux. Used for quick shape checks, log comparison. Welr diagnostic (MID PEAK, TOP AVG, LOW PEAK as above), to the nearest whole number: 191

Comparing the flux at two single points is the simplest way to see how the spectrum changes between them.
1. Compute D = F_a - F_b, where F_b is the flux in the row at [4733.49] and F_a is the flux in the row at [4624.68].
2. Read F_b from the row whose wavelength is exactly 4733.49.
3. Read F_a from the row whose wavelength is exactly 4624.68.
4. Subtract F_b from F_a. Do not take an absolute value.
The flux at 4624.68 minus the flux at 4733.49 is 0.7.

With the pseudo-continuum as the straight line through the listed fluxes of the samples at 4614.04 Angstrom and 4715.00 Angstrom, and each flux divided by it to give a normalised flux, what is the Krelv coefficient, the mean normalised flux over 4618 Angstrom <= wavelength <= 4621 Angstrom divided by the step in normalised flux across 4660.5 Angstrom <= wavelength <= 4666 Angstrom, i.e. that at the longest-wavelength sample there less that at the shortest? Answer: -15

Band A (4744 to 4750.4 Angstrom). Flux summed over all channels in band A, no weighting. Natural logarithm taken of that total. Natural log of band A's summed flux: 4.41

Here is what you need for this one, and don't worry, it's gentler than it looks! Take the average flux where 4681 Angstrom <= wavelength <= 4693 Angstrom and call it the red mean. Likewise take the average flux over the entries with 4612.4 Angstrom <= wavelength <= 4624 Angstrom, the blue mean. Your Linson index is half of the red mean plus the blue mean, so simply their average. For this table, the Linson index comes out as 14.0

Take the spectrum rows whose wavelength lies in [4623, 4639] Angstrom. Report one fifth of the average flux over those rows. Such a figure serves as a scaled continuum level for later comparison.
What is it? 2.78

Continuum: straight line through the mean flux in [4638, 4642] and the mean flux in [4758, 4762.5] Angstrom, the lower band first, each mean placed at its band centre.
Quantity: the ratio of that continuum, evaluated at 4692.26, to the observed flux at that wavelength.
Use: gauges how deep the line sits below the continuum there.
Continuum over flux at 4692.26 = 0.96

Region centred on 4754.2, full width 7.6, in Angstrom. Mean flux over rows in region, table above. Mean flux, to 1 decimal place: 13.1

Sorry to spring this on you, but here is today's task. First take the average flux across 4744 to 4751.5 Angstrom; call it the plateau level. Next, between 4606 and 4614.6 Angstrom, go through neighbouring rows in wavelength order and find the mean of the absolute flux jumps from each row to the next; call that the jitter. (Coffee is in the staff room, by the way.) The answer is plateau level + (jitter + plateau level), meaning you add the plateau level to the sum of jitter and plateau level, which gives 27.3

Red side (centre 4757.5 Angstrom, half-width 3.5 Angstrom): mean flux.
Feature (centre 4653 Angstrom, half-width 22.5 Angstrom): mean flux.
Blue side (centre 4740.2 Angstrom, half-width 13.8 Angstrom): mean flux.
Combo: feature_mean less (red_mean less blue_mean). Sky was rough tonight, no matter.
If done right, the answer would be 13.6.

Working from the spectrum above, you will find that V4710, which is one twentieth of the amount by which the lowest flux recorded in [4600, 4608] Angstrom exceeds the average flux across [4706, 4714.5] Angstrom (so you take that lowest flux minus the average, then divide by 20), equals 0.01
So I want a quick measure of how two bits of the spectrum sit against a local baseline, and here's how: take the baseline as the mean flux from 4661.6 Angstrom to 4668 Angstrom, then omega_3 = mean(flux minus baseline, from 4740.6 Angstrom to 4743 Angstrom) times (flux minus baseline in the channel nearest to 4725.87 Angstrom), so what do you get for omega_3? 0.45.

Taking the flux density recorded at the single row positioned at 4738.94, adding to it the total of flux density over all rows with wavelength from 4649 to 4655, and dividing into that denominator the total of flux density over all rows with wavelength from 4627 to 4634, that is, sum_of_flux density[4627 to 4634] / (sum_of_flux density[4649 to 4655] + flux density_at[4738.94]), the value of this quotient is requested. 0.911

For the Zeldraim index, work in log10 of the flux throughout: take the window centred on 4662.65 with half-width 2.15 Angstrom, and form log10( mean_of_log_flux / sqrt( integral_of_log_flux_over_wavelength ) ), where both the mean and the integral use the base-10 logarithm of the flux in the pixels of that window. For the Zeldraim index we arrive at -0.289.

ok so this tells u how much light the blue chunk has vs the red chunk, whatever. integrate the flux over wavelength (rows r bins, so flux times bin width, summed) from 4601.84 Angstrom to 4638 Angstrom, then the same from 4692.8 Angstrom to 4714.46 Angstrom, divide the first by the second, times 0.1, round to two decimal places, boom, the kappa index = 0.18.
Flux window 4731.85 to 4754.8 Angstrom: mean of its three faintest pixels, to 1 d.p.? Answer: 13.0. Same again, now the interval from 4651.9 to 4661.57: 13.5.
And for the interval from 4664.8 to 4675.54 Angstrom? 12.7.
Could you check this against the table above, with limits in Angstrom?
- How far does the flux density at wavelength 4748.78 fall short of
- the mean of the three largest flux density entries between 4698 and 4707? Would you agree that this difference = -0.6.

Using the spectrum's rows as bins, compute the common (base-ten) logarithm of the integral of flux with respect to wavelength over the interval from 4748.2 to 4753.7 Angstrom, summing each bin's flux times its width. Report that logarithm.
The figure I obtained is 1.9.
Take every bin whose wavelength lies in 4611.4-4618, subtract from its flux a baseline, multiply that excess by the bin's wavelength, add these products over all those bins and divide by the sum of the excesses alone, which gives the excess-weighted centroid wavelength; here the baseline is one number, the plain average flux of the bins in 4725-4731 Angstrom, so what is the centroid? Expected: 4615.0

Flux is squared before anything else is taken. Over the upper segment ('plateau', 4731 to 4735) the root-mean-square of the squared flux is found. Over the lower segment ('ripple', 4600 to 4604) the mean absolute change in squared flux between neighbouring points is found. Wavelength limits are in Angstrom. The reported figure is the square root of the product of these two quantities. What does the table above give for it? 12.3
